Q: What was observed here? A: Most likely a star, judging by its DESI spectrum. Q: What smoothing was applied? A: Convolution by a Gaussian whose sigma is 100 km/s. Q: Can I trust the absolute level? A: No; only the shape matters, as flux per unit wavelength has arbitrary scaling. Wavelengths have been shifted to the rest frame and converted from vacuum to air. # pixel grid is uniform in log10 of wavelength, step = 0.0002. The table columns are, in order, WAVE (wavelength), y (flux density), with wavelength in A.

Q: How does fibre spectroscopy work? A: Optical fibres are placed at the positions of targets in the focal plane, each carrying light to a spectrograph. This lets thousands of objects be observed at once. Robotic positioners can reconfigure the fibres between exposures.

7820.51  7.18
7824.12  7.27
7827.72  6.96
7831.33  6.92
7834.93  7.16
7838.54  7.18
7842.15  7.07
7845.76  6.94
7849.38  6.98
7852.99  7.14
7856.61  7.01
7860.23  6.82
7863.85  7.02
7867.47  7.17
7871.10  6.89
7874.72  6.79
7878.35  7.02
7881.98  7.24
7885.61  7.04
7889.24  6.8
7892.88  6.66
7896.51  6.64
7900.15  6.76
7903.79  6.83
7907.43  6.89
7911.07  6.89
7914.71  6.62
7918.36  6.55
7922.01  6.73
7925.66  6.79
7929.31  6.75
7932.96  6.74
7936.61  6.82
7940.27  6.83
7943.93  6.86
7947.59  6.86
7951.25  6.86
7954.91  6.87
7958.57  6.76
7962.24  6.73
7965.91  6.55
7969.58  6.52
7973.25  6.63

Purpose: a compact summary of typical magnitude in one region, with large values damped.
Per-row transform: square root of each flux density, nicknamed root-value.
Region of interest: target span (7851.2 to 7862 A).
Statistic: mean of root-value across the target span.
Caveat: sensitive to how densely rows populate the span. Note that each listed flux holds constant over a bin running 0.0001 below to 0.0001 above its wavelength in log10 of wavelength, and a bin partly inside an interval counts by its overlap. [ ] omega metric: 2.64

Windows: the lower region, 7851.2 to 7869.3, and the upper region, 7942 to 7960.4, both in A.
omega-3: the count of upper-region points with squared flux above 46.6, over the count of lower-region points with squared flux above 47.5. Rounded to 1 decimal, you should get 1.0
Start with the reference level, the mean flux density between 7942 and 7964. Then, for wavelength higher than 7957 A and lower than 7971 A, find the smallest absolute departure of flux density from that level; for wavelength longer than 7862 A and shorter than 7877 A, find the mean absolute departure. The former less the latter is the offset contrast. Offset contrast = -0.10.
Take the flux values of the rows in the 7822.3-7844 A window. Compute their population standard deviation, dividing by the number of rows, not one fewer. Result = 0.12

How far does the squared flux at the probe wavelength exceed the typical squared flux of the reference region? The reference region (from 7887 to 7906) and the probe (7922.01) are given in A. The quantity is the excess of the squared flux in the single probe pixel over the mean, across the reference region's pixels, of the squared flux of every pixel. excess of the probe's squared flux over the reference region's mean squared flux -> 0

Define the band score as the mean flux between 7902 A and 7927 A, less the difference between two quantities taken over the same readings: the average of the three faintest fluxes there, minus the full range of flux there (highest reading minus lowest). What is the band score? 0.46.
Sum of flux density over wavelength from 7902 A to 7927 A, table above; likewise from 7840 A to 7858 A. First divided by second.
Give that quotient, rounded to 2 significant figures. 1.3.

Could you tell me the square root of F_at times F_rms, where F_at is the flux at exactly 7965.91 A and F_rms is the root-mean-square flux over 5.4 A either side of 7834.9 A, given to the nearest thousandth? 6.814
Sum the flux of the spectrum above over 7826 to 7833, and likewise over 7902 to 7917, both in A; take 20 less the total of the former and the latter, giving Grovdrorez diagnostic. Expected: -21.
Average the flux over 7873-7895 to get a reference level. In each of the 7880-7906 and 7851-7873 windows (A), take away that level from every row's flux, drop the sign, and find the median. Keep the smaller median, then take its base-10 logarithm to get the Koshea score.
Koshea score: -1.00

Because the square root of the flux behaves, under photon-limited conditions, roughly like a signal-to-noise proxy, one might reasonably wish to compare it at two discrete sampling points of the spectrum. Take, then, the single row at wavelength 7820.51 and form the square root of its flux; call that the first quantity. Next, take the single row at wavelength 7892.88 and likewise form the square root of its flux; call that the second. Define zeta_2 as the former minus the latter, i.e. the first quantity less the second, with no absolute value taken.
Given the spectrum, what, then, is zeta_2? 0.10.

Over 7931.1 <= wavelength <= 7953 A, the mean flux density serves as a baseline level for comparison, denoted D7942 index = 6.83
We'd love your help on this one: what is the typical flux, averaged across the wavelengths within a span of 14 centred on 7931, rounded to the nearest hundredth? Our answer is 6.78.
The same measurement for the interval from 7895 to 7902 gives 6.70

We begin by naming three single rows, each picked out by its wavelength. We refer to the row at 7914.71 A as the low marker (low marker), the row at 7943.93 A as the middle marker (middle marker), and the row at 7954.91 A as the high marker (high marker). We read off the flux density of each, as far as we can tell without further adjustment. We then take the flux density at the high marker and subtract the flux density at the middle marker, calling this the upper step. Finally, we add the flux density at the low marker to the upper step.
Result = 6.63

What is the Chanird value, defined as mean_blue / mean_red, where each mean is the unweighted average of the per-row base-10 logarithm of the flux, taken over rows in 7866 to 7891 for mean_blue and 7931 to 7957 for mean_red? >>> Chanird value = 1.01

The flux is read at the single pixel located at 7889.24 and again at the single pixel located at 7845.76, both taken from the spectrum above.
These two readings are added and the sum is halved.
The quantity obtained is 6.87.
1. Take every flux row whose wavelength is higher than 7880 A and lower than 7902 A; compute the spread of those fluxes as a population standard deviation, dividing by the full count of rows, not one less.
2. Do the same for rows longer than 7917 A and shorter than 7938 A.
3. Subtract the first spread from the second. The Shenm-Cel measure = -0.13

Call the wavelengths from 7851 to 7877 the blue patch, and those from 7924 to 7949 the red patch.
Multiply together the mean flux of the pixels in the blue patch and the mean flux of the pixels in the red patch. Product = 47.5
